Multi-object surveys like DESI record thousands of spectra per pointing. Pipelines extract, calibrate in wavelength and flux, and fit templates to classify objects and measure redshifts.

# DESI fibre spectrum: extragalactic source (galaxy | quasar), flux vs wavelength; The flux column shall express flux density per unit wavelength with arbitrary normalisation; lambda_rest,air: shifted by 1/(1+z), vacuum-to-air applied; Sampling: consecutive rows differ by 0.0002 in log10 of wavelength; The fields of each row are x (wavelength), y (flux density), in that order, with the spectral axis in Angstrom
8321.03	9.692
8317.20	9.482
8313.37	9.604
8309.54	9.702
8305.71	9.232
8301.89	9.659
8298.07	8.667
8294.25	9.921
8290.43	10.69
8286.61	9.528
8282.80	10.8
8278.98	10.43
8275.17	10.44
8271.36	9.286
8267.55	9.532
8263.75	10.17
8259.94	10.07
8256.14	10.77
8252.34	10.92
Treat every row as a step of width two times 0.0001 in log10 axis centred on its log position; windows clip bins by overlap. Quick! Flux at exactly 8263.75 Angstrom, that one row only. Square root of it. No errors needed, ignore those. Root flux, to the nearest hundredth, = 3.19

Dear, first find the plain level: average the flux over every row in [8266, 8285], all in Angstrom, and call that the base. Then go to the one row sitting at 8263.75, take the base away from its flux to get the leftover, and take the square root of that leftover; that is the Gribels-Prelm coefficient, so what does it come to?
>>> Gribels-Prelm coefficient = 0.27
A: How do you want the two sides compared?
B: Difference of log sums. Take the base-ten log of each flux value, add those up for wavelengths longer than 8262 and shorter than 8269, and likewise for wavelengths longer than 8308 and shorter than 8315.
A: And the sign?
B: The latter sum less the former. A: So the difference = -0.02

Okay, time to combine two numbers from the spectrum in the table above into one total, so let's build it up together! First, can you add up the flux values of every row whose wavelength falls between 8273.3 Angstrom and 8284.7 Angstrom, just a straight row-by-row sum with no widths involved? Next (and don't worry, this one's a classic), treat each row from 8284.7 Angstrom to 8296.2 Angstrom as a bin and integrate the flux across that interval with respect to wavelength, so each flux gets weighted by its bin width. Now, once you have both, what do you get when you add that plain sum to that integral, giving 147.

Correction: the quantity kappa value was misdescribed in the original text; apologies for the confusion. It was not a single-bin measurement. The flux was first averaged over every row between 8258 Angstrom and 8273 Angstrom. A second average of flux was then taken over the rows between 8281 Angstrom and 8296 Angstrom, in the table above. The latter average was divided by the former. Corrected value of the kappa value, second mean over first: 1.05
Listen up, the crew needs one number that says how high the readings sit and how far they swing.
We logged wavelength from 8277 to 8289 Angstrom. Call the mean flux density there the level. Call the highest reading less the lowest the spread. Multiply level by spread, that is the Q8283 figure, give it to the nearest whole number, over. 13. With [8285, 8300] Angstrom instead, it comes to 20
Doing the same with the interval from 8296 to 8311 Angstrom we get 10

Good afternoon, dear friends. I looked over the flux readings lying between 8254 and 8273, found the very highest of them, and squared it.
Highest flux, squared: 116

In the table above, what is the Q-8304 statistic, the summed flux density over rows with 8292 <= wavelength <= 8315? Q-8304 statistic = 57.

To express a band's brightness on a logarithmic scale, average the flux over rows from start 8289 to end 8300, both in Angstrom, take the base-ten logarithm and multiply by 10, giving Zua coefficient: 9.9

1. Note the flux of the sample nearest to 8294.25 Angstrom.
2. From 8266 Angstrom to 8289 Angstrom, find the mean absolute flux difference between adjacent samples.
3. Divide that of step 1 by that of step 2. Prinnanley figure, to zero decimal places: 16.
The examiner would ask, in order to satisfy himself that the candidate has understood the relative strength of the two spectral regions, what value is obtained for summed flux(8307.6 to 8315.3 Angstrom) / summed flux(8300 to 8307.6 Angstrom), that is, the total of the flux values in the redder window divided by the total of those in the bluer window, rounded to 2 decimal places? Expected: 1.02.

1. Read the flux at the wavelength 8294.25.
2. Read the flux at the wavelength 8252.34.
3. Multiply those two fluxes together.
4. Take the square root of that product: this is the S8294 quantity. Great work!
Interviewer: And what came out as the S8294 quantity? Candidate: 10.4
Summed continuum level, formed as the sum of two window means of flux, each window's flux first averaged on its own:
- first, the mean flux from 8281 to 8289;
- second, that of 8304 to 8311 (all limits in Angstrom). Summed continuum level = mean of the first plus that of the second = 19.6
